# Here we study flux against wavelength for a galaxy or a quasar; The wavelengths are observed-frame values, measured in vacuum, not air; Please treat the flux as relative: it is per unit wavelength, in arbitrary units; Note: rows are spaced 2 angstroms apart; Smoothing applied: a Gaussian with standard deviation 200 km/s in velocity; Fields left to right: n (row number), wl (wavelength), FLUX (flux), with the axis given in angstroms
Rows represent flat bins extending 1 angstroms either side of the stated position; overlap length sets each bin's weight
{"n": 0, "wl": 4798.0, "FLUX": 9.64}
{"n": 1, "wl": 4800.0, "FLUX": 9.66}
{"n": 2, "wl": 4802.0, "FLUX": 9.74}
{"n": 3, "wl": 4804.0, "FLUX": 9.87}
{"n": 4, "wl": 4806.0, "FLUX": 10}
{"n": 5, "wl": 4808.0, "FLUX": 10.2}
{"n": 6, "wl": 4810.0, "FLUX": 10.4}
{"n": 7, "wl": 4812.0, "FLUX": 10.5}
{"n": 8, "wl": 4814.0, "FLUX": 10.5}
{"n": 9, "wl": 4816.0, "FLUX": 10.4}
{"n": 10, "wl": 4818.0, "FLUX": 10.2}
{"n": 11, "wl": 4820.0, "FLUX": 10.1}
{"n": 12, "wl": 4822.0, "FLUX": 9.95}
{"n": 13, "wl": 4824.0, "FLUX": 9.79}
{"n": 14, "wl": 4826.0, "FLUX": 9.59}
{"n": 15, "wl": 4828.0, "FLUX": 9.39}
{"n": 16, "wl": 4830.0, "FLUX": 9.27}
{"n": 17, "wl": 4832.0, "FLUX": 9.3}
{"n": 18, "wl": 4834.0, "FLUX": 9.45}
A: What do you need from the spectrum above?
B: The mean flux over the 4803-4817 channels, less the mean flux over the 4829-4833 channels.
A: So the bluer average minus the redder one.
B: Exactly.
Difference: 1.0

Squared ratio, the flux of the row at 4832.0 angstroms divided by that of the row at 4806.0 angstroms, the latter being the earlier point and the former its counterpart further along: 0.86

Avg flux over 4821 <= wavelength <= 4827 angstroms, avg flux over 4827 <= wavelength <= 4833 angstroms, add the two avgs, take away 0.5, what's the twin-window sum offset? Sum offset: 18.6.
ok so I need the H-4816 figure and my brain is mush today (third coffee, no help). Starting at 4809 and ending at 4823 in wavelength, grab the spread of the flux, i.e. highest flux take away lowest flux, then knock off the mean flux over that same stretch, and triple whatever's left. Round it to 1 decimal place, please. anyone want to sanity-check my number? -29.2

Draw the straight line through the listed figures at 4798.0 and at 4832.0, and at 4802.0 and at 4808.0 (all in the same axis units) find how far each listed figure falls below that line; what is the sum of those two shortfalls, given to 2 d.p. -0.80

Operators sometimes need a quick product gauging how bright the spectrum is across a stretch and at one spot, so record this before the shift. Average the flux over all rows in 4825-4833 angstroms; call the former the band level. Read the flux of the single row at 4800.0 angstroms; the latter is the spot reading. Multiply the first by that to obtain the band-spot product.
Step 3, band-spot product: 91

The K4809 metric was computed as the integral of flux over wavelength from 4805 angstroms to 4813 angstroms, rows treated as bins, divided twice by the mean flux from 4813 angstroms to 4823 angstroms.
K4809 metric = 0.79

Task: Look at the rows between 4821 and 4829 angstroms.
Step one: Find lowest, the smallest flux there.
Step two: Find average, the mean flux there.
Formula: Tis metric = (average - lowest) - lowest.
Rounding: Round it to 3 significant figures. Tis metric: -9.10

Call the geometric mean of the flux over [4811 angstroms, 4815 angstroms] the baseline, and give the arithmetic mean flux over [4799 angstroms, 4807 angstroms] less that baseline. -0.68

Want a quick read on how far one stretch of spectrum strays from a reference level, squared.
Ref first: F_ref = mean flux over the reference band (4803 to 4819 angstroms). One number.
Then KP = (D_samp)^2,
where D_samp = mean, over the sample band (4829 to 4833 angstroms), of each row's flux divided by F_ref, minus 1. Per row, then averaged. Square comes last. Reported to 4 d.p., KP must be 0.0090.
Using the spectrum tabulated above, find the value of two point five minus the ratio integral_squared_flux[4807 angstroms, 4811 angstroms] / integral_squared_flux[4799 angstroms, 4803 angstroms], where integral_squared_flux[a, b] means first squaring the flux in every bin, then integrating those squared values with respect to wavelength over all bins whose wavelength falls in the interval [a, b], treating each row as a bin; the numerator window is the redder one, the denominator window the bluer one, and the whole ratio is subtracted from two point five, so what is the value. 1.37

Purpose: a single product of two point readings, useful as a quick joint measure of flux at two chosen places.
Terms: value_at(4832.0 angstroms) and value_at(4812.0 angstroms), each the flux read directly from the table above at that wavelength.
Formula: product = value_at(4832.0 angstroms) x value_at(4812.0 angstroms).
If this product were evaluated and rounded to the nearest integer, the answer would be 98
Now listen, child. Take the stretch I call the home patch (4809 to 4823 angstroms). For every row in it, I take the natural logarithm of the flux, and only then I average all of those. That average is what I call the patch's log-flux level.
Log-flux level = 2.33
